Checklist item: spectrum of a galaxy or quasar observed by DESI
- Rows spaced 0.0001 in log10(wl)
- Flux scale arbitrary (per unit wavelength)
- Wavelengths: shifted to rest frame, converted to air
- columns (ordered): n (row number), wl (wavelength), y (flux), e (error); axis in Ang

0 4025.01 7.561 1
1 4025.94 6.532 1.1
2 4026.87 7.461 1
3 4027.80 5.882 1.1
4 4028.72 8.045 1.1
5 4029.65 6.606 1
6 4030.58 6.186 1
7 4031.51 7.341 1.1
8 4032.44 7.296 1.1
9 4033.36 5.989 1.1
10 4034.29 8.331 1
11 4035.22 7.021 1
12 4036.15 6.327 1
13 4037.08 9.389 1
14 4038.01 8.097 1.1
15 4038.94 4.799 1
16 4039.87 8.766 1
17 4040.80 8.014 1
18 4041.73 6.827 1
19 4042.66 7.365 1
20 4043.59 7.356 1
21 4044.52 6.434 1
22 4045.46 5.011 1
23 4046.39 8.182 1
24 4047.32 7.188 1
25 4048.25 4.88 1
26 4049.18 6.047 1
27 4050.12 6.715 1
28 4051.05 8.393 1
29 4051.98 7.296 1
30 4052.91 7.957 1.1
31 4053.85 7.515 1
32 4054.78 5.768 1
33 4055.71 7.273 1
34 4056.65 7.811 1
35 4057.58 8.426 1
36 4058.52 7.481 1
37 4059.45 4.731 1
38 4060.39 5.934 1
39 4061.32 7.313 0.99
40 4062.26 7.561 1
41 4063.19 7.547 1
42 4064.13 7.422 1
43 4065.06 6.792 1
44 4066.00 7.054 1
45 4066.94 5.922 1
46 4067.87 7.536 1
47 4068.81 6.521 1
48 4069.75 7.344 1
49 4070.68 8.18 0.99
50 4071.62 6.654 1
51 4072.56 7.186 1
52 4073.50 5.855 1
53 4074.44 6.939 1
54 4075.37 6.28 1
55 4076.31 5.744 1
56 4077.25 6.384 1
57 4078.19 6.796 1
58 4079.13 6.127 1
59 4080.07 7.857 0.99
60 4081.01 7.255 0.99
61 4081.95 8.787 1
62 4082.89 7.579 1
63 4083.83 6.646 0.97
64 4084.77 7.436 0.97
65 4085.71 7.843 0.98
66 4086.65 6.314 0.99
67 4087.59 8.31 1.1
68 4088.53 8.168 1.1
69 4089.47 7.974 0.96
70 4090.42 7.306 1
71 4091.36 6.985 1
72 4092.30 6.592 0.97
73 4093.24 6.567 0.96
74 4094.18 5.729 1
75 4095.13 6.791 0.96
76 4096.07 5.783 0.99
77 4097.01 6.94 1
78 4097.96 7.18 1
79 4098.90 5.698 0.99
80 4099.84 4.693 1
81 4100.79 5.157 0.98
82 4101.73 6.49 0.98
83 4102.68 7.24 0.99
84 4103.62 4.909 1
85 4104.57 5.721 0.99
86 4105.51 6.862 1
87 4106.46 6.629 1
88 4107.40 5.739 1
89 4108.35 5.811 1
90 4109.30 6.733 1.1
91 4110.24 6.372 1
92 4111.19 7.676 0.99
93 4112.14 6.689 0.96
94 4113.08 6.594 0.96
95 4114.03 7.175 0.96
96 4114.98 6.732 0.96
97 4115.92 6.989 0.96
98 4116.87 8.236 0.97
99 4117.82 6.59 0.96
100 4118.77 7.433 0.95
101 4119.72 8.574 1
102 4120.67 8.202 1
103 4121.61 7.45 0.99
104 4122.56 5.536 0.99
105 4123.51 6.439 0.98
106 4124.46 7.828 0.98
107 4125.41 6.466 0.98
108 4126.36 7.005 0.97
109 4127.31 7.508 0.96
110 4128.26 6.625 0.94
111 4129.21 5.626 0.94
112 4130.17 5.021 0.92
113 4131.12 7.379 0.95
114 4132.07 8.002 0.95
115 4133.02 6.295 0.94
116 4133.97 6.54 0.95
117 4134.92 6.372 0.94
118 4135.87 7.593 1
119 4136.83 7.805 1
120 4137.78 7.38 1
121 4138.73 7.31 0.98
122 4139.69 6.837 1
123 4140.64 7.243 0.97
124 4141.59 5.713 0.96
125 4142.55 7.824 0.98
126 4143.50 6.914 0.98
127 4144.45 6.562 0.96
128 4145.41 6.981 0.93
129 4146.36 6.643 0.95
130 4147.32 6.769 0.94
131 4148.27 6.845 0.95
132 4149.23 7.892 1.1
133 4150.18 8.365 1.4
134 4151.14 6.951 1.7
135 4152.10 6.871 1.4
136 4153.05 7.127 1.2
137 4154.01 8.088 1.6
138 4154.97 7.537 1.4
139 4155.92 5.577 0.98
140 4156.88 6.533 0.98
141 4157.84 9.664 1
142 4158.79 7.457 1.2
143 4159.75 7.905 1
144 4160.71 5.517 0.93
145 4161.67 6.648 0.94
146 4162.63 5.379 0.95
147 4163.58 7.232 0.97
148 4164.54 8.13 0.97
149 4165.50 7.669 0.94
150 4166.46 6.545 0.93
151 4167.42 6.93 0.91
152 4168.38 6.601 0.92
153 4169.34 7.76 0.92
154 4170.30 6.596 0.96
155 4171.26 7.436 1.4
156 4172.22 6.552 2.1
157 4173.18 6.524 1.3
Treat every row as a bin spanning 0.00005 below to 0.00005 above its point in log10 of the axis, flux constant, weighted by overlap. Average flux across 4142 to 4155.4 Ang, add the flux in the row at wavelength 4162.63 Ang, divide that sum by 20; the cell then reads 0.63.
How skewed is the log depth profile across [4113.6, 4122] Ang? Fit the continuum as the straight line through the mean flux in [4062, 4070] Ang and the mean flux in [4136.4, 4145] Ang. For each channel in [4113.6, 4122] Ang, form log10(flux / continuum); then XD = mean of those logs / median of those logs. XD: 1.1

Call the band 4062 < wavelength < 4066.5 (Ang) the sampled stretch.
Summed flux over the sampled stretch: 36.4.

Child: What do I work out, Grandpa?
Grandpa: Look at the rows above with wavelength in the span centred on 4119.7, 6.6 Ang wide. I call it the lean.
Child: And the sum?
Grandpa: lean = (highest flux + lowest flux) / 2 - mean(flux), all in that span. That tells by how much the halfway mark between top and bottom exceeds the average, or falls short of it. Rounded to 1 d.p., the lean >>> -0.4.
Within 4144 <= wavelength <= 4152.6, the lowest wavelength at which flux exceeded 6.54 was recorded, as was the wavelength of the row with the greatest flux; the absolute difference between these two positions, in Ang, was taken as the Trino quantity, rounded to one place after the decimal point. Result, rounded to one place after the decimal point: 5.7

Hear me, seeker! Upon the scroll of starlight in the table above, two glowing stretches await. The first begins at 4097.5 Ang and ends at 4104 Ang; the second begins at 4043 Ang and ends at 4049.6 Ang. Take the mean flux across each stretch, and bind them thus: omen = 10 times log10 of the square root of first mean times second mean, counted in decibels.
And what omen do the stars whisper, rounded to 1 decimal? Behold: 7.9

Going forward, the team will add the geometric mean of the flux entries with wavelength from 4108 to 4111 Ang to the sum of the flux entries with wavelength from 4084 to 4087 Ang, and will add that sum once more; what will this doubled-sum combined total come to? 49.5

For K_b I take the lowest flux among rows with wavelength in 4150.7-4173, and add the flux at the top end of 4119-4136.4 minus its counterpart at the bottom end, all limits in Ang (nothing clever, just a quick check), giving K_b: 4.4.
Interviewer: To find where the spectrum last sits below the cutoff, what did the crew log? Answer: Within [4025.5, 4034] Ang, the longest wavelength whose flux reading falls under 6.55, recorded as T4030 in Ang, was 4033.36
